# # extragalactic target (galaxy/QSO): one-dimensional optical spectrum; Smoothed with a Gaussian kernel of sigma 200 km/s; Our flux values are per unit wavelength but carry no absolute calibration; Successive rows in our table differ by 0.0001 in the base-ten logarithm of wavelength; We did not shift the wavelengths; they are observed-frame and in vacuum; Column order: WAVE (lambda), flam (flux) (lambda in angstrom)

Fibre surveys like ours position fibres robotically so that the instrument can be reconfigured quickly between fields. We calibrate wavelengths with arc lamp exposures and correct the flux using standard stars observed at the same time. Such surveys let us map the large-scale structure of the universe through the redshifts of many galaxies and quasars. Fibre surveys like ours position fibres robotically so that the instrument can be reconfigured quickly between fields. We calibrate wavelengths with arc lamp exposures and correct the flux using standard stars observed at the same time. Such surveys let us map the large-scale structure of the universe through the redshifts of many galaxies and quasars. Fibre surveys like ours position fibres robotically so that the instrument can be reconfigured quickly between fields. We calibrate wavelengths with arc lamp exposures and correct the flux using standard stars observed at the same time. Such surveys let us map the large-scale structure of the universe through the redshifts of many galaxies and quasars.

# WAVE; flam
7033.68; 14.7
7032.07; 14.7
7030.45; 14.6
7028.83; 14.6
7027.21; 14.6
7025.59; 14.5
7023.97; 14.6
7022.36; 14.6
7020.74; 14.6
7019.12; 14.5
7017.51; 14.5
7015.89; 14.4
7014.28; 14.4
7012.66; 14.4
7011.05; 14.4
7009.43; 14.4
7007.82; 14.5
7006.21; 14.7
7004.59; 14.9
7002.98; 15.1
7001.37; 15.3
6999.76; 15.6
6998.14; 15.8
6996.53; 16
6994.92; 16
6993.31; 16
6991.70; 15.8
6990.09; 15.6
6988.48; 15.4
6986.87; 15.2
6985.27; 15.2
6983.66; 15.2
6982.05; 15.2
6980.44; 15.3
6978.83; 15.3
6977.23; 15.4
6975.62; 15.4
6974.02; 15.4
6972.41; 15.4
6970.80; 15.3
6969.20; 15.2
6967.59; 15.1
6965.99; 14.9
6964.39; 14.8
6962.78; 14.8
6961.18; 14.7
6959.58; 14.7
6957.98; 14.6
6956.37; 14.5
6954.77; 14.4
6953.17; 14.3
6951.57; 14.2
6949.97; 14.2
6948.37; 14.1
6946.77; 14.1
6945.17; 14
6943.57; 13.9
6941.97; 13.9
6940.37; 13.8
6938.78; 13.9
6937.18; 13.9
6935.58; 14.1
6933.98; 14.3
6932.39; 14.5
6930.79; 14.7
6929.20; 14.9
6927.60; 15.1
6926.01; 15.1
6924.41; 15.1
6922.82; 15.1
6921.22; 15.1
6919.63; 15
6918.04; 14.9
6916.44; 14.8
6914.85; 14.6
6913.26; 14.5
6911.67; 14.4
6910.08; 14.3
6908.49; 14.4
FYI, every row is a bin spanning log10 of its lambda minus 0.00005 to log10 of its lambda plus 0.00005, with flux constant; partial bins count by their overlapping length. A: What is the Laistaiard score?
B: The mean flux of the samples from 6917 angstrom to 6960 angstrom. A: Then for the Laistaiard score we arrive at 14.46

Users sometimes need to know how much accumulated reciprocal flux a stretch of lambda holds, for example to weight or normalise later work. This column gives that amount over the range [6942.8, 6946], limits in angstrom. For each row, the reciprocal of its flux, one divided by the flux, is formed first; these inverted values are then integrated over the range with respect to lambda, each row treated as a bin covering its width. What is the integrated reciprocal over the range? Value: 0.229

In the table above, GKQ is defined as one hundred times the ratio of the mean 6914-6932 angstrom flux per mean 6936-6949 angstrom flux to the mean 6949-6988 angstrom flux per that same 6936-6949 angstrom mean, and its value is 100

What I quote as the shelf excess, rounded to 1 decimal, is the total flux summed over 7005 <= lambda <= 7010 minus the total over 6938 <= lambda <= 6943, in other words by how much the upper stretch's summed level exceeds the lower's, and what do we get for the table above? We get 2.0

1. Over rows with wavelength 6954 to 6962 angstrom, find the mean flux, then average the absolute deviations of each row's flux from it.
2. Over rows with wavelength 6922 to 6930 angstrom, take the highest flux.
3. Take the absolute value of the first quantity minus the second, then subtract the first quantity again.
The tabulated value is 14.9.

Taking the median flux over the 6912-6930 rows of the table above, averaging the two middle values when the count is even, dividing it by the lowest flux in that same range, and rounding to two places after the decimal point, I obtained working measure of 1.03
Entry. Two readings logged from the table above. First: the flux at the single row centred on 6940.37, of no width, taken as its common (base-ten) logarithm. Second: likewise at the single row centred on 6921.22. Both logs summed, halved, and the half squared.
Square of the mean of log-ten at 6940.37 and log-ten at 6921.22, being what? 1.34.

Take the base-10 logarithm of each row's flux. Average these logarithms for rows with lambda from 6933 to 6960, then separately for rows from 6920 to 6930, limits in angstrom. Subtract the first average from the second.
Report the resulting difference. 0.027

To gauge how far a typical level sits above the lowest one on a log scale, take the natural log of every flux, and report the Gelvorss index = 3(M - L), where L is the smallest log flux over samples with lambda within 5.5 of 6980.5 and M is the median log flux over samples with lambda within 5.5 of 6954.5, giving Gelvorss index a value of -0.162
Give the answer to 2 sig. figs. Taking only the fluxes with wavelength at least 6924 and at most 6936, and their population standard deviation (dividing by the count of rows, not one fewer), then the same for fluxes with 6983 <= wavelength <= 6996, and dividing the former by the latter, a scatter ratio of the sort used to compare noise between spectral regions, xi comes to 1.1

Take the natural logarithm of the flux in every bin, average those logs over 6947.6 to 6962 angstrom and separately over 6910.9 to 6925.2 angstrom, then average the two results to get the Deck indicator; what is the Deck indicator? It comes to 2.68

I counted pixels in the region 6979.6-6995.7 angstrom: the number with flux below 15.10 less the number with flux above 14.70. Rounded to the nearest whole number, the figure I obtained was -10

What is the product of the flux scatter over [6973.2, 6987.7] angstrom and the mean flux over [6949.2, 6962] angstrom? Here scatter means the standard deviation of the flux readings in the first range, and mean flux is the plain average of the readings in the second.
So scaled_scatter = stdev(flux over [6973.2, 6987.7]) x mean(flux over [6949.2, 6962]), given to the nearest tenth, 1.3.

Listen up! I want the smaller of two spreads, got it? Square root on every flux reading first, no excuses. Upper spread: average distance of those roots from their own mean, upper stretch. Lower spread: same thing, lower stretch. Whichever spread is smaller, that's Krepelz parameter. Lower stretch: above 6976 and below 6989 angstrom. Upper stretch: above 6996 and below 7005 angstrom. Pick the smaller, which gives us 0.010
